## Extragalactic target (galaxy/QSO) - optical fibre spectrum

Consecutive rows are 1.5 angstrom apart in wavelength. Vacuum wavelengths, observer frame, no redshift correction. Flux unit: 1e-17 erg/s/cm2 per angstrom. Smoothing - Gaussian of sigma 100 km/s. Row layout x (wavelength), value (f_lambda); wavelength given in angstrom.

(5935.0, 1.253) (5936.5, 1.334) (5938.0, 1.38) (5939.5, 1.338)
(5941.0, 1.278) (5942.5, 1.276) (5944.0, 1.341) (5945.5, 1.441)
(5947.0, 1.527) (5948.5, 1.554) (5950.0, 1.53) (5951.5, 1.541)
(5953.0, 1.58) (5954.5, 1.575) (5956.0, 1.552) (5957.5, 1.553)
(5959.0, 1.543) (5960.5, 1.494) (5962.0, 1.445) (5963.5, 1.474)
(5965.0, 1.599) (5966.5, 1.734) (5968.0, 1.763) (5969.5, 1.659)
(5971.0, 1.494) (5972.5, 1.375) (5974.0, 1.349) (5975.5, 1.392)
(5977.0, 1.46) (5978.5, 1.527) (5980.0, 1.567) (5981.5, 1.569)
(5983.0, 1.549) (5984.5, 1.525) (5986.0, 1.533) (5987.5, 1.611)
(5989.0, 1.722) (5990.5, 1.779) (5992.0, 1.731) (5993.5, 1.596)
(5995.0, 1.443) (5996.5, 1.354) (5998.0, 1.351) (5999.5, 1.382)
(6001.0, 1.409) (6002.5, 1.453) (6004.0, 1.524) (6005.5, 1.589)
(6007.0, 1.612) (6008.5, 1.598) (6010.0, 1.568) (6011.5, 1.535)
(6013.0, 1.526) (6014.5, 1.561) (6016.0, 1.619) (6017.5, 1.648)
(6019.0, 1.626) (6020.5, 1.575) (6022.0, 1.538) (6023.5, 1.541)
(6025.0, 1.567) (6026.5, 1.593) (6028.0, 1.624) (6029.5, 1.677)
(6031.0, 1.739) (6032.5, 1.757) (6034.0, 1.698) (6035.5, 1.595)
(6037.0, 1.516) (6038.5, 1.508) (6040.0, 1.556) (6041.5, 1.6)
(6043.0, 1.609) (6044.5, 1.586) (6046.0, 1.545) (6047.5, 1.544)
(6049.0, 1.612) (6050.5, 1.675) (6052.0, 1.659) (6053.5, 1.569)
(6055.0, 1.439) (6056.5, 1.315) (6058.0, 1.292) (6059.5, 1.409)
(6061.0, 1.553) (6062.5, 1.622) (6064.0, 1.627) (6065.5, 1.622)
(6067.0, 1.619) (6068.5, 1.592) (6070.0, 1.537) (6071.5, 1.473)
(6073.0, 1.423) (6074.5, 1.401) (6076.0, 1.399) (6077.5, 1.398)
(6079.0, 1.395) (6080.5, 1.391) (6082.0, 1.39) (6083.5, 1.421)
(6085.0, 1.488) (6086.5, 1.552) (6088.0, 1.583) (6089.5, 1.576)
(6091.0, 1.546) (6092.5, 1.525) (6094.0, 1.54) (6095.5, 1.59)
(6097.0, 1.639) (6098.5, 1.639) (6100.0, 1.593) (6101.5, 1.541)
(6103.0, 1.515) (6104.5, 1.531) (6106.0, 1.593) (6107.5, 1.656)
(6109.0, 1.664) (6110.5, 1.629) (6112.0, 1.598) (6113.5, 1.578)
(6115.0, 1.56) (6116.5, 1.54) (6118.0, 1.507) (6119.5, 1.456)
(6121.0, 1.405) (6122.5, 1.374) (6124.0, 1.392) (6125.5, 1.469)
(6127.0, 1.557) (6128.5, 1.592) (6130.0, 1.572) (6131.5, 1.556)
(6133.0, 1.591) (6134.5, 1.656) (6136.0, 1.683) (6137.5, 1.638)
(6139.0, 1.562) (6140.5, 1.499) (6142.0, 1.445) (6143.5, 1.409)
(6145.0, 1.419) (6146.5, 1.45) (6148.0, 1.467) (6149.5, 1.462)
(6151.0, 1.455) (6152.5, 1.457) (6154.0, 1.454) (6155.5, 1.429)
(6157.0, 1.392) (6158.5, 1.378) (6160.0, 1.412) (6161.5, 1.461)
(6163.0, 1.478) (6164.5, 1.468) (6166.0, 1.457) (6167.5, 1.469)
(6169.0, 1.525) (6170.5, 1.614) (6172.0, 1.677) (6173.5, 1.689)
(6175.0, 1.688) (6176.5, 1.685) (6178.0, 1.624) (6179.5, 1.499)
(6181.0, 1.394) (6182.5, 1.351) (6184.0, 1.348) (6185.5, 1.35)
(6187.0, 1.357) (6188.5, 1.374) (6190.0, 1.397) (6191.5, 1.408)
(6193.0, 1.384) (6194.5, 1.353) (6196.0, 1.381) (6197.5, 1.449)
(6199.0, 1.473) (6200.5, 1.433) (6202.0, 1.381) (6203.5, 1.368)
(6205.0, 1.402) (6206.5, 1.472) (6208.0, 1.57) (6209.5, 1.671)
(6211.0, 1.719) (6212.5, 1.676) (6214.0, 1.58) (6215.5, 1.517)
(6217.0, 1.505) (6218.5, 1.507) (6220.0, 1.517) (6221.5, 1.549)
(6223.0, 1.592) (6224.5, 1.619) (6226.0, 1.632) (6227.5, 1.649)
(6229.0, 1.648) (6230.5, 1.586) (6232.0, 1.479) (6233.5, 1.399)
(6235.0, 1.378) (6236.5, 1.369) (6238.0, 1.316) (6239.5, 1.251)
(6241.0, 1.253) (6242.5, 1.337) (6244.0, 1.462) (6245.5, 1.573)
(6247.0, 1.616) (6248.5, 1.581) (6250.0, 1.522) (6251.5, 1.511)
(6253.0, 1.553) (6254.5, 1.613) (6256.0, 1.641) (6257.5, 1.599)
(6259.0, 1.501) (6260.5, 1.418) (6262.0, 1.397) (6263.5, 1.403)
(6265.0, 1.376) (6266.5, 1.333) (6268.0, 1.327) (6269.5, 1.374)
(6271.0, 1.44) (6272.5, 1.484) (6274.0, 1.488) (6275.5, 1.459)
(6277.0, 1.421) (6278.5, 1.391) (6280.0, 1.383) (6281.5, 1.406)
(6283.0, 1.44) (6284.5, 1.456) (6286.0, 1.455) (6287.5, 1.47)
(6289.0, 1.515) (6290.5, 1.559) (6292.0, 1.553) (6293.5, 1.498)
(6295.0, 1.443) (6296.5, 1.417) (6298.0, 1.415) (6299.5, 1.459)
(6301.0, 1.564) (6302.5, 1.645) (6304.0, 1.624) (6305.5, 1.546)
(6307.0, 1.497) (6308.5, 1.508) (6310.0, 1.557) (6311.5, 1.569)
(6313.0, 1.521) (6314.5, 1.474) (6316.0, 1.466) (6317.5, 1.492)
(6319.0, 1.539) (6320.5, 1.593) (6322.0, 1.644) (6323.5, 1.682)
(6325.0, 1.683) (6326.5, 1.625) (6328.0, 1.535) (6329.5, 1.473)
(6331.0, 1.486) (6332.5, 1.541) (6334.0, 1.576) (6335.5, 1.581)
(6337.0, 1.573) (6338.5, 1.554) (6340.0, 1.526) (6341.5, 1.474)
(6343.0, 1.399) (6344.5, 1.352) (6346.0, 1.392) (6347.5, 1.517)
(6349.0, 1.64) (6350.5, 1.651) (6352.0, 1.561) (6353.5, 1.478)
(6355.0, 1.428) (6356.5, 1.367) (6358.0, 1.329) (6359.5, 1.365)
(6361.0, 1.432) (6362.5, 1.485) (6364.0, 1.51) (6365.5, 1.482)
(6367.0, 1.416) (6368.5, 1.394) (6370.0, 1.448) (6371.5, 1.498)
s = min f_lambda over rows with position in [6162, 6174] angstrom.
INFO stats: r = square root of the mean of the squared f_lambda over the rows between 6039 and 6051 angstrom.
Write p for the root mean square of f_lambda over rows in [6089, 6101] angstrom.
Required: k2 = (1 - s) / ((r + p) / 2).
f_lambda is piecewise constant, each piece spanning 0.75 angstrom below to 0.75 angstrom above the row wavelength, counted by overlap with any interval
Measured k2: -0.288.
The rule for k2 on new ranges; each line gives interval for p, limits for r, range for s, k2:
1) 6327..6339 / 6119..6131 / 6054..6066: -0.193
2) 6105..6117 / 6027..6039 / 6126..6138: -0.343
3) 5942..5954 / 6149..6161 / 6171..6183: -0.241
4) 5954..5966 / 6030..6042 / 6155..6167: -0.240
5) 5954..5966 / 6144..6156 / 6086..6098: -0.352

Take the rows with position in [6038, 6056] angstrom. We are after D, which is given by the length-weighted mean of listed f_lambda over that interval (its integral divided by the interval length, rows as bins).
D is 1.57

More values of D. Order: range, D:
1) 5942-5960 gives 1.50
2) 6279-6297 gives 1.47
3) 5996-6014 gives 1.49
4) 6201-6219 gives 1.53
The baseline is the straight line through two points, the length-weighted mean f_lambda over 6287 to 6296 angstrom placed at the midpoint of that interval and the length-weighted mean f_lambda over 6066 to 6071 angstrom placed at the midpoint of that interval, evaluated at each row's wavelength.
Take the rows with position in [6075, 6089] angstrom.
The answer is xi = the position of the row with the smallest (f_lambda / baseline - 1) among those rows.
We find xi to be 6082.0 angstrom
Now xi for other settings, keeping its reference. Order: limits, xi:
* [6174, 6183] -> 6182.5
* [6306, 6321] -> 6316.0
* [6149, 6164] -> 6158.5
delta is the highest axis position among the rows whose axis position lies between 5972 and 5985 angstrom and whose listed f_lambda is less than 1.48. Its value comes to 5977.0 angstrom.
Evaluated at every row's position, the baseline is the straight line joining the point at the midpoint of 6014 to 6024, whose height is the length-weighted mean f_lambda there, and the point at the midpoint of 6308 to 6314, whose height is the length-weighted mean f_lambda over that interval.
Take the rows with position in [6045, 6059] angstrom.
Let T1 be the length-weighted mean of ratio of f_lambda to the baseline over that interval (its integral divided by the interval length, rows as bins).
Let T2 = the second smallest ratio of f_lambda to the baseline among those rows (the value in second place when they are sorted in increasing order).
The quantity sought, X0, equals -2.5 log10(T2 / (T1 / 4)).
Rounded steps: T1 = 0.96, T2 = 0.83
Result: -1.351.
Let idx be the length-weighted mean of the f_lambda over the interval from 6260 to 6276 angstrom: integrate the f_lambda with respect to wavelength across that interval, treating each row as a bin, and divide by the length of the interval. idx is 1.41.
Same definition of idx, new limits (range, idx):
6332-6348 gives 1.50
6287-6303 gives 1.50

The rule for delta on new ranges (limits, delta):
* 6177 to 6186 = 6185.5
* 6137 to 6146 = 6145.0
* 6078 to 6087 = 6083.5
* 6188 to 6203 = 6202.0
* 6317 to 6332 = 6329.5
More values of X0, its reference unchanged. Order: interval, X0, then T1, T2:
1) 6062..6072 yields -1.471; 1.00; 0.97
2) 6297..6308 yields -1.451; 1.00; 0.95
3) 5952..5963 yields -1.477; 0.96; 0.93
